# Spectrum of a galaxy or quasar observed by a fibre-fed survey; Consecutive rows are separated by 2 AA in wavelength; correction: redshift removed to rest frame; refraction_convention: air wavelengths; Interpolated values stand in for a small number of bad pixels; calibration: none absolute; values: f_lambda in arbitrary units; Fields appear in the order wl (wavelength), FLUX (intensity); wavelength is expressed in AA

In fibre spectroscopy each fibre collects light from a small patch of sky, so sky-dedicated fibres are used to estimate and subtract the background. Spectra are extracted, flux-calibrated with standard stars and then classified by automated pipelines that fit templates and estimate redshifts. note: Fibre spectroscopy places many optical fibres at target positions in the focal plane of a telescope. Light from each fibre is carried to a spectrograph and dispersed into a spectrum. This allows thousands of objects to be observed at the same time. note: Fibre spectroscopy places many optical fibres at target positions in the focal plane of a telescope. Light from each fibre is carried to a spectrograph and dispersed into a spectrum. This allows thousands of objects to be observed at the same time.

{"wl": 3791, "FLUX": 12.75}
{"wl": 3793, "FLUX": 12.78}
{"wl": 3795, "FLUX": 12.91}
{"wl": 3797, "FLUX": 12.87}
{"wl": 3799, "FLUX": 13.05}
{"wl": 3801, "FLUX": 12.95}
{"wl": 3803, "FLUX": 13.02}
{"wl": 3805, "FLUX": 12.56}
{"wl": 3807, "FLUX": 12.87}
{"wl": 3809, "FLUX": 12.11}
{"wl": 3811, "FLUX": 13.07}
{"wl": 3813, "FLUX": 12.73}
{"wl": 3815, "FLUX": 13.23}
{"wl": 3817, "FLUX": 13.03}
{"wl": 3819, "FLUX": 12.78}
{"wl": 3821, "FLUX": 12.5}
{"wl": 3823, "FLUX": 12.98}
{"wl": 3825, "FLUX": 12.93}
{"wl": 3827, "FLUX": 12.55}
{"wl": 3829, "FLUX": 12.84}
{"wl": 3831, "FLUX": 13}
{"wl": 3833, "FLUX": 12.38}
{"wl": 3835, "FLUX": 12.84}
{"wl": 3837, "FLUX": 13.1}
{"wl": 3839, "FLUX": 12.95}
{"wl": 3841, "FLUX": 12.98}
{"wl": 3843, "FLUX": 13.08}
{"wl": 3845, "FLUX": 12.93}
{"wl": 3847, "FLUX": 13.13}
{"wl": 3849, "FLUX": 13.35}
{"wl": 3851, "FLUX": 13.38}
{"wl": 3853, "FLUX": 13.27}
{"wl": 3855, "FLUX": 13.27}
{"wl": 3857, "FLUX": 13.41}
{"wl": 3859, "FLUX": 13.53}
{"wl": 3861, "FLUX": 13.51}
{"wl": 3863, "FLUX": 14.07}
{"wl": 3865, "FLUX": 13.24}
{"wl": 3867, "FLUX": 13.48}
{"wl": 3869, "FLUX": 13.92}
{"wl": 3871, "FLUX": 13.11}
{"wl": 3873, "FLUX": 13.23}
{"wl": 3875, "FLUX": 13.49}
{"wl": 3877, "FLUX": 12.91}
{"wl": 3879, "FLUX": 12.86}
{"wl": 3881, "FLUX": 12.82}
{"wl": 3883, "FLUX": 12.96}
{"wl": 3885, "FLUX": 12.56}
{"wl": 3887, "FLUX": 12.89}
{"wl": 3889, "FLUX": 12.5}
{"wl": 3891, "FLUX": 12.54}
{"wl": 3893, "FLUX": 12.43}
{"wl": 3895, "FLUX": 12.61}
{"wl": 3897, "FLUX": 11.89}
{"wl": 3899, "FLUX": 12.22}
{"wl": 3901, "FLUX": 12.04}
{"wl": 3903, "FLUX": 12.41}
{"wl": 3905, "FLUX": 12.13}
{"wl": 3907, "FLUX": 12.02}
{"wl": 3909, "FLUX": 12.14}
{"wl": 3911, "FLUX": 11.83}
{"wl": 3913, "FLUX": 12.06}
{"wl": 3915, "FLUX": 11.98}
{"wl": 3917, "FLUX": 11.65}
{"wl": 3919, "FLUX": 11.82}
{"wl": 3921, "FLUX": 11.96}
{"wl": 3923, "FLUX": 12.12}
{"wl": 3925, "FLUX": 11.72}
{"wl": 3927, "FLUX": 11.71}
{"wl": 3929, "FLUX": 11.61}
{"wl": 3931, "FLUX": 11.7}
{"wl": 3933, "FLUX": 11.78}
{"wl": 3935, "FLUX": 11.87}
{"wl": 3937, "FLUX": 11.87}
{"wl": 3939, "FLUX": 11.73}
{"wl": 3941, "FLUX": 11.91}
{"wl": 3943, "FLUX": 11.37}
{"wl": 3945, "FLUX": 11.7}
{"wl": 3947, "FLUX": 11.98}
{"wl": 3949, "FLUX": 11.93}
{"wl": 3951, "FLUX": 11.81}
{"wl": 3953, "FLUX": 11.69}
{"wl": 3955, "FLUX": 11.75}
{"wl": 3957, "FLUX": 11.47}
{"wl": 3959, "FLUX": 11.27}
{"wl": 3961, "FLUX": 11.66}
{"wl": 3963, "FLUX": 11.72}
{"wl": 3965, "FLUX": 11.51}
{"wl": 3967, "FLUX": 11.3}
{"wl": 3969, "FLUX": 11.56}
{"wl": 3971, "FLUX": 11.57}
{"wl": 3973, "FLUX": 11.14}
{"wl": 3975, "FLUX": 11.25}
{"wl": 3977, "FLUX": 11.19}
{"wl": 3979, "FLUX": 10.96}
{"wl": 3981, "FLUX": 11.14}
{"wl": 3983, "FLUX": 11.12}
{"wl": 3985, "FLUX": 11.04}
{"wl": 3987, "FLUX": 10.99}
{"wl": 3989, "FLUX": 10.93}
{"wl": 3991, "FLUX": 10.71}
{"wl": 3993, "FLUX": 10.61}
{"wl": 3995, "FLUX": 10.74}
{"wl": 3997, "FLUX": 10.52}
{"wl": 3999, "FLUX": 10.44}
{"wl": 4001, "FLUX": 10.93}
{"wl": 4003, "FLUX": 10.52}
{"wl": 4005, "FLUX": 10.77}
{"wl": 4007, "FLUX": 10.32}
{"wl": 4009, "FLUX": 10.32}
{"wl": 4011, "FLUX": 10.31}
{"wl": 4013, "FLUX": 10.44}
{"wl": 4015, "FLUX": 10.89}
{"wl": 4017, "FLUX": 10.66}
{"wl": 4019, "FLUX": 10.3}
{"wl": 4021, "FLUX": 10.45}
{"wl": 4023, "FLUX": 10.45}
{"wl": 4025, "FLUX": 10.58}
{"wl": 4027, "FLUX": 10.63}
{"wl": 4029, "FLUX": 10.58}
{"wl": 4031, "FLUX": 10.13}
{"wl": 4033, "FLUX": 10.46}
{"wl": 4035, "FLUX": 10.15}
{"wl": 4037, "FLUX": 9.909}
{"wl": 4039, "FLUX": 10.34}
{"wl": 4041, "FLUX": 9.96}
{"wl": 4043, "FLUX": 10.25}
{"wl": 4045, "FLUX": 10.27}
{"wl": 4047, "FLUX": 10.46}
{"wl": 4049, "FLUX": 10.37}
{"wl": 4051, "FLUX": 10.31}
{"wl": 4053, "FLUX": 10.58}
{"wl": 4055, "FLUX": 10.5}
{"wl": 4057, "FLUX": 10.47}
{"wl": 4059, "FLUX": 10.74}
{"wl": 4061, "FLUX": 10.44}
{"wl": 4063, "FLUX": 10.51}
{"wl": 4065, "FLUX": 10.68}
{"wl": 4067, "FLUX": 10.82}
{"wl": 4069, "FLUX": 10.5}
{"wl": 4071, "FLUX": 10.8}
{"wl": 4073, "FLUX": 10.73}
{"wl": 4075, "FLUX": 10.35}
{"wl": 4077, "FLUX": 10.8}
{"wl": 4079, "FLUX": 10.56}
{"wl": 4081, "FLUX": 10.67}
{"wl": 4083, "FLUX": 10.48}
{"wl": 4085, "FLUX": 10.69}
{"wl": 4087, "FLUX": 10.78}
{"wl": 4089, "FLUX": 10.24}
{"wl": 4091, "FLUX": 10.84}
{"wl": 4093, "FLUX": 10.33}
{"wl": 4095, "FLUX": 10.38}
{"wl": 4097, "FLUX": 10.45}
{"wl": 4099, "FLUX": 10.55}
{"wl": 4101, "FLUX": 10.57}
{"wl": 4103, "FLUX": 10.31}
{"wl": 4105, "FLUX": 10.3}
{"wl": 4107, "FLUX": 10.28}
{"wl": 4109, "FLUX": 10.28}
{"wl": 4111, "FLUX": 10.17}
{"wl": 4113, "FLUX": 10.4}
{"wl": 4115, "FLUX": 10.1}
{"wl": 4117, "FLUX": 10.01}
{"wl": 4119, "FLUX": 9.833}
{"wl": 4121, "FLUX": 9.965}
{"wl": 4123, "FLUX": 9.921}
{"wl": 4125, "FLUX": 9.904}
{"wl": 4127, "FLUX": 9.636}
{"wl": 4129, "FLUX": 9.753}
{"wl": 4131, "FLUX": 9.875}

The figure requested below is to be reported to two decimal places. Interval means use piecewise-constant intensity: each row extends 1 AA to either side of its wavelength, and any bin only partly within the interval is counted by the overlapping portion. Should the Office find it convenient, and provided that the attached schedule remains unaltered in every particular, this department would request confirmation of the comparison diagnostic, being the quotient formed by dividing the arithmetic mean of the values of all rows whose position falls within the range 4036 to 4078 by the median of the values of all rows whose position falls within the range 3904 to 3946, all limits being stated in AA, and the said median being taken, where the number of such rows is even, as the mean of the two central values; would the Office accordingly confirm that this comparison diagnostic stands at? 0.88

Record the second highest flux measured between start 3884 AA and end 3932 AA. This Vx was 12.61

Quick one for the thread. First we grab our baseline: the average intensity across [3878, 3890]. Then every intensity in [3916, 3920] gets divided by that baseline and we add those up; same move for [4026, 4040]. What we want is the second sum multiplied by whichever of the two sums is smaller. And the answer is 10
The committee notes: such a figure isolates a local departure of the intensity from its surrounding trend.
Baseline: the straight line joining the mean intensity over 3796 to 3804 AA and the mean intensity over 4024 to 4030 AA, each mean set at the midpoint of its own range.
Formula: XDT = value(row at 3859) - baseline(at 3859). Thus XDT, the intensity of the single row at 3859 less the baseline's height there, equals 1.2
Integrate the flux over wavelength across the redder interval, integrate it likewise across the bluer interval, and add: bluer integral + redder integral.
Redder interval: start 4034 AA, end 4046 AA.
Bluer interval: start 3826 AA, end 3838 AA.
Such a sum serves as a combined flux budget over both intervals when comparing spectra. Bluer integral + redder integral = 275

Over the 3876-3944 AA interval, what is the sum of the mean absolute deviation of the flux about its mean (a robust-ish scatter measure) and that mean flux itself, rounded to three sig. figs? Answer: 12.5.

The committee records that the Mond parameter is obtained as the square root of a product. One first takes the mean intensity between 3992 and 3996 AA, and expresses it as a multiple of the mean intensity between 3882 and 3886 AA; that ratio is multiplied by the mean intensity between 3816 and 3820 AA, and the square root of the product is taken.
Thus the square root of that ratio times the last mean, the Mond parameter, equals 3.29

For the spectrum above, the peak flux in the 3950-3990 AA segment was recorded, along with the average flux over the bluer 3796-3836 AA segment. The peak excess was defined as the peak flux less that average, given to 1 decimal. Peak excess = -1.0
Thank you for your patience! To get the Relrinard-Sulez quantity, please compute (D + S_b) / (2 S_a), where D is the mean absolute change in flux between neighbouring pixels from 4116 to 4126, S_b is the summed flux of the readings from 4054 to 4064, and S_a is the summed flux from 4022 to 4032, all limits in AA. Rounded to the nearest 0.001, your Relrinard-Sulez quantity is 0.504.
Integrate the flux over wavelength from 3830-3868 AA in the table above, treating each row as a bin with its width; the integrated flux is 502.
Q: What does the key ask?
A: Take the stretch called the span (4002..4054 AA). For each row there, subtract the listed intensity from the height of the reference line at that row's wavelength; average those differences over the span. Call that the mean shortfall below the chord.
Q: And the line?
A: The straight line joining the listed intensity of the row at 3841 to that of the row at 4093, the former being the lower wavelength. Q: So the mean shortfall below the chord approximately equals 0.61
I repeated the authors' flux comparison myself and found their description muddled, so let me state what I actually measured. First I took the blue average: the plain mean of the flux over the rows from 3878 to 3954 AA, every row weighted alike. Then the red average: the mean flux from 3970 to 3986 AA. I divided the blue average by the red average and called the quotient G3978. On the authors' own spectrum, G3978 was 1.08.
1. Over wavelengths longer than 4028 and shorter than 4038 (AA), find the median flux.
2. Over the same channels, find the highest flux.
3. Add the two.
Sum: 20.7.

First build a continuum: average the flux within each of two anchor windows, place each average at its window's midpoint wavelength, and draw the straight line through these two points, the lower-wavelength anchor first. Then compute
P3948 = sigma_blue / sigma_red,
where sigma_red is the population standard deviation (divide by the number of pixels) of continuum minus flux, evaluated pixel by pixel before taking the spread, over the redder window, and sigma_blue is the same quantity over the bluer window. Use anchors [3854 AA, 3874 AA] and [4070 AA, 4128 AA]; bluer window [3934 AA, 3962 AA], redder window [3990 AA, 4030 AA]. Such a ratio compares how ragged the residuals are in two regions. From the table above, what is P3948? 0.86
